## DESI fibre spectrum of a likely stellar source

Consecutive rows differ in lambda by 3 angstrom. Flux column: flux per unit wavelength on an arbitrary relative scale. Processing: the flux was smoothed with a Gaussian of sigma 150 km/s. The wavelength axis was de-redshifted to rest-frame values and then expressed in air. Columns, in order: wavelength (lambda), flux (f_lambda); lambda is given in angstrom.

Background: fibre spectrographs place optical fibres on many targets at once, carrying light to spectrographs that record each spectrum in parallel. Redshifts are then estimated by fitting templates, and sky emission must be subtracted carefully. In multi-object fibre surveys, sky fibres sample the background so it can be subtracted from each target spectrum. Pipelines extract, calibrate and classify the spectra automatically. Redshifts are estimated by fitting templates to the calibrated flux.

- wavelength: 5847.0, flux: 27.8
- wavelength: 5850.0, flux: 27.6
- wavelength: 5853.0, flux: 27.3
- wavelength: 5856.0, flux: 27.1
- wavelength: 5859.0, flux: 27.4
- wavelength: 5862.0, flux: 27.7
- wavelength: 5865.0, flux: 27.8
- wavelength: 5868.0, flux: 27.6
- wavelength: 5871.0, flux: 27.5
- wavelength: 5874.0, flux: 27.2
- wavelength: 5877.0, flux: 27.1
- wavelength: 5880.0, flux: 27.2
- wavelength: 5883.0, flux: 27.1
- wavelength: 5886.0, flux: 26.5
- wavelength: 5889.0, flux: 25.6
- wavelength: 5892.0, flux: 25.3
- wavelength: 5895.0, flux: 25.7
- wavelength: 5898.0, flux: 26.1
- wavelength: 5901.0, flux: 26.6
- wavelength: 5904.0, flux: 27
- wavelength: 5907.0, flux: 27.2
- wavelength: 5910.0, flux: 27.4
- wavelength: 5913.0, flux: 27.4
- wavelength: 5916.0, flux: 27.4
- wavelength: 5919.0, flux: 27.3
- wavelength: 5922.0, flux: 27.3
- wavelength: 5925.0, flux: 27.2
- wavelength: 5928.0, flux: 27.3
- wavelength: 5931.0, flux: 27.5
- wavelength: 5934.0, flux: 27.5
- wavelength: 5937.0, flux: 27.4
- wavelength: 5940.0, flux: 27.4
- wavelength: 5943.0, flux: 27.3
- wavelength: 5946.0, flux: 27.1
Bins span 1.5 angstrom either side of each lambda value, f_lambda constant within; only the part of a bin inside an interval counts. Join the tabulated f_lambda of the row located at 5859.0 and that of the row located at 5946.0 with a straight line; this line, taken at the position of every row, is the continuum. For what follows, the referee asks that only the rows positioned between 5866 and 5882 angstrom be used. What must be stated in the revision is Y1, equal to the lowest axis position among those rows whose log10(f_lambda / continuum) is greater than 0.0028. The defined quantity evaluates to 5868.0 angstrom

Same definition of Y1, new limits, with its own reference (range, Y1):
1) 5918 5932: 5931.0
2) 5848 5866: 5862.0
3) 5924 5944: 5931.0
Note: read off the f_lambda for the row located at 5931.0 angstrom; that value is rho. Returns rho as 27.5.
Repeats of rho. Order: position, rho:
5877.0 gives 27.1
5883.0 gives 27.1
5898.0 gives 26.1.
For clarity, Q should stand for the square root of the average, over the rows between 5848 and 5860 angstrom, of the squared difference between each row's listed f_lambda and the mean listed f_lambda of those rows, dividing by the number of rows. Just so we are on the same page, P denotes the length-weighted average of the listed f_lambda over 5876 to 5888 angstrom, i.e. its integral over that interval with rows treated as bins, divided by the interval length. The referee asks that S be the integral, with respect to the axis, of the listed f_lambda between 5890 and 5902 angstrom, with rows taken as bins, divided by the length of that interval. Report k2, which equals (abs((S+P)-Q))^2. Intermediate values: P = 26.9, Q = 0.18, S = 25.9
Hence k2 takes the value 2768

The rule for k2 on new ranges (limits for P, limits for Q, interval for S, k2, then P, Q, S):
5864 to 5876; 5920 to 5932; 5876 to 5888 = 2948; 27.5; 0.11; 26.9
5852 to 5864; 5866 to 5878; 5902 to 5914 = 2960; 27.4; 0.21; 27.2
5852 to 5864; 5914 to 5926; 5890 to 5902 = 2831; 27.4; 0.07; 25.9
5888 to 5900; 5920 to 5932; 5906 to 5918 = 2805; 25.7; 0.11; 27.4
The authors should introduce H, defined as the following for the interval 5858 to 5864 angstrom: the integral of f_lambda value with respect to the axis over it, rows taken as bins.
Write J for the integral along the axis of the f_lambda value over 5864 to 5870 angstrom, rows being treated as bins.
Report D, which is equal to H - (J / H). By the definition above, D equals 164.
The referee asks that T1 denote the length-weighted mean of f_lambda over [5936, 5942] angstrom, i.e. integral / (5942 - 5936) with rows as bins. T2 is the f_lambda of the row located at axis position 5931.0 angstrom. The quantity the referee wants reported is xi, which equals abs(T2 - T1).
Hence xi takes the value 0.11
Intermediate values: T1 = 27.4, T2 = 27.5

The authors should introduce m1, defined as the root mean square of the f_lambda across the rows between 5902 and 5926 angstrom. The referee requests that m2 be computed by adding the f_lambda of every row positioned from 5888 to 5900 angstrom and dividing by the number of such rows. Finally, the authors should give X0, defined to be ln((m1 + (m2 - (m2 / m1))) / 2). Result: 3.26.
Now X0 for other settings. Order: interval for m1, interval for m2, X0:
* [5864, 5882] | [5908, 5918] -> 3.29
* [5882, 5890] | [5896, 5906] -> 3.26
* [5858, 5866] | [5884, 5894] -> 3.27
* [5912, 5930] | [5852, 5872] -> 3.29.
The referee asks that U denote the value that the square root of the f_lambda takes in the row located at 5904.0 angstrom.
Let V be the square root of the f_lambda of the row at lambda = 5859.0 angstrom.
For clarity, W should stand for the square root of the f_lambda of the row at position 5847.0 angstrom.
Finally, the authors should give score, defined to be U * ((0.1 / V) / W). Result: 0.0188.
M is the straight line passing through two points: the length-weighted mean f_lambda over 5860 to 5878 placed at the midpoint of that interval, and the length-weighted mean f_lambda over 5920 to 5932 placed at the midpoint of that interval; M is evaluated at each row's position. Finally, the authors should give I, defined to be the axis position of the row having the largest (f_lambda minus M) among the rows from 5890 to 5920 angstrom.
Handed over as 5916.0 angstrom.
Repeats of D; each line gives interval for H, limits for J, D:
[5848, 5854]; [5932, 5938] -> 164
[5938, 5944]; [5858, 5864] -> 163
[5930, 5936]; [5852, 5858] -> 164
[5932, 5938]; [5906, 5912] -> 164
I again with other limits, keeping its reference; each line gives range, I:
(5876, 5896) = 5880.0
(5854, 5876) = 5865.0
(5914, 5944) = 5934.0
